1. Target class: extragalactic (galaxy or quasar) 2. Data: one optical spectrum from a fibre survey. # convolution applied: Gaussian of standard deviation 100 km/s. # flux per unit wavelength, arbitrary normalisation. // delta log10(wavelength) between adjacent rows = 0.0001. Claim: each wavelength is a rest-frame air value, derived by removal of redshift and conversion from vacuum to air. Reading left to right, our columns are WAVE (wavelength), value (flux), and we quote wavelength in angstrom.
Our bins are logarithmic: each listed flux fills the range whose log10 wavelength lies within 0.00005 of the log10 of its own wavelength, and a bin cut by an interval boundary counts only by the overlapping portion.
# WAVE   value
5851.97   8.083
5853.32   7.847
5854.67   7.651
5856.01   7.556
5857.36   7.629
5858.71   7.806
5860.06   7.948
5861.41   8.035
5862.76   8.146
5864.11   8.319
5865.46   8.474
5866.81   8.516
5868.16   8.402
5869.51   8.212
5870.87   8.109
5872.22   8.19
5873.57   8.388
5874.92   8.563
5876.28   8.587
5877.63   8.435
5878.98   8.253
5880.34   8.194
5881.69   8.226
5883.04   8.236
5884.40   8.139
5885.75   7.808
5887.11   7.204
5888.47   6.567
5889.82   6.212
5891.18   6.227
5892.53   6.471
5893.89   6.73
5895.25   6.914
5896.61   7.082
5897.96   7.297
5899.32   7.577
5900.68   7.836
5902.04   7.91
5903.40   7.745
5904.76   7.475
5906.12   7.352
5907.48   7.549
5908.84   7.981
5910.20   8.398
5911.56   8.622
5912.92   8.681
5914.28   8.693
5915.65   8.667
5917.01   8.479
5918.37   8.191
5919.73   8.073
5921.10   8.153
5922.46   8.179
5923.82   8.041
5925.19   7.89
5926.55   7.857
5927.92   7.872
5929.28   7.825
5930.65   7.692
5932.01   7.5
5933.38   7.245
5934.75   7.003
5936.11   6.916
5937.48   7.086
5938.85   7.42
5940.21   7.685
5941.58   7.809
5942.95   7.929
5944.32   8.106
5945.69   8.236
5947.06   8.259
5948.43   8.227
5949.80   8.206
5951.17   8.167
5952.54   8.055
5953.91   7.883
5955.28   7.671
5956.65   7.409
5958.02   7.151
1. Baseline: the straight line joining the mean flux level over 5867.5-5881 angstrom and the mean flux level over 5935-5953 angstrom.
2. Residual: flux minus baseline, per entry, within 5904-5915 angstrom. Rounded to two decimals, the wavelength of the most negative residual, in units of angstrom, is 5906.12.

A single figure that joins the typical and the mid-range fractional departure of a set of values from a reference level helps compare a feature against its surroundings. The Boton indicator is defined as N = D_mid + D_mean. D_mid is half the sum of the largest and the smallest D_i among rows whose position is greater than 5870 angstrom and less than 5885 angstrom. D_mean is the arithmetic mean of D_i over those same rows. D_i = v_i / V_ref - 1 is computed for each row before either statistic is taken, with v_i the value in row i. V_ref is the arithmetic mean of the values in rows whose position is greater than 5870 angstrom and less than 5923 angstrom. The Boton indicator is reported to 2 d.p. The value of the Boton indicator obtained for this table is 0.13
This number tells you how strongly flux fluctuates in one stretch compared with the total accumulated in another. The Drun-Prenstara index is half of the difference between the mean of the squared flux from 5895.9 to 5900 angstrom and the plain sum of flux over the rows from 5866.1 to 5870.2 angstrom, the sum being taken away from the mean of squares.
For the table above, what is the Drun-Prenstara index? 14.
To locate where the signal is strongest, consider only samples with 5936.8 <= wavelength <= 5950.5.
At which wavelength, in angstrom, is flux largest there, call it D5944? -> 5947.06 angstrom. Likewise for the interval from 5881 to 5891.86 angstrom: 5883.04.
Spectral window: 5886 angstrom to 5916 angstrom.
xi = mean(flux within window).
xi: 7.5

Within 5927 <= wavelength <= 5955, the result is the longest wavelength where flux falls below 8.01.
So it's 5953.91 angstrom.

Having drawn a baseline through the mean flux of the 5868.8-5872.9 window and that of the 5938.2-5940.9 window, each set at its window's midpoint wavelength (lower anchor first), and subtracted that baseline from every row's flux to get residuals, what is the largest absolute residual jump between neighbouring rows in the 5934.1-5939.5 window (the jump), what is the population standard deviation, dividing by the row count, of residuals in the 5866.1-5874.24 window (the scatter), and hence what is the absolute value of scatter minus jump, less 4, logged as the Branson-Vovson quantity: -3.79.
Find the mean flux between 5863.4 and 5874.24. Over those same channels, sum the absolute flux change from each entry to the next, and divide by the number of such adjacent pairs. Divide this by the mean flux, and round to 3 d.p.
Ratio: 0.015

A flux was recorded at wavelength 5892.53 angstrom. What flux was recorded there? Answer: 6.471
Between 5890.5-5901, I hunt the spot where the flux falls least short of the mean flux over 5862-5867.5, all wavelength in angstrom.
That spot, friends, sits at 5900.68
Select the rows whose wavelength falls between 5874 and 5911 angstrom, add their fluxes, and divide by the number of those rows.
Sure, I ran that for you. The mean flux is 7.6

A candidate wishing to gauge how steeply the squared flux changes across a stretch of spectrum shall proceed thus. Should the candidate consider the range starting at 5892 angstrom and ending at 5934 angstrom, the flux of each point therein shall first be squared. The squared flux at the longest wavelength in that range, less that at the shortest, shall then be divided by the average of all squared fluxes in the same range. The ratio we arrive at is 0.17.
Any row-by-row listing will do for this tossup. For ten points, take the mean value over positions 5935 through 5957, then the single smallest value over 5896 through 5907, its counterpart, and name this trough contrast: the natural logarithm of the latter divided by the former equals -0.10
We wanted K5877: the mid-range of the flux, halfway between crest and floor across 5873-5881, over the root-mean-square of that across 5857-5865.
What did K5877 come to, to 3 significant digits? 1.05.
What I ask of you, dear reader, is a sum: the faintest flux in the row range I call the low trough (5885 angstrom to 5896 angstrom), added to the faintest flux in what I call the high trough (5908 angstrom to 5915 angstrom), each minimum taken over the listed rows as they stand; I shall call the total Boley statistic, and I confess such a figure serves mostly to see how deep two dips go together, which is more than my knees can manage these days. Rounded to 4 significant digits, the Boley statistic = 14.19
